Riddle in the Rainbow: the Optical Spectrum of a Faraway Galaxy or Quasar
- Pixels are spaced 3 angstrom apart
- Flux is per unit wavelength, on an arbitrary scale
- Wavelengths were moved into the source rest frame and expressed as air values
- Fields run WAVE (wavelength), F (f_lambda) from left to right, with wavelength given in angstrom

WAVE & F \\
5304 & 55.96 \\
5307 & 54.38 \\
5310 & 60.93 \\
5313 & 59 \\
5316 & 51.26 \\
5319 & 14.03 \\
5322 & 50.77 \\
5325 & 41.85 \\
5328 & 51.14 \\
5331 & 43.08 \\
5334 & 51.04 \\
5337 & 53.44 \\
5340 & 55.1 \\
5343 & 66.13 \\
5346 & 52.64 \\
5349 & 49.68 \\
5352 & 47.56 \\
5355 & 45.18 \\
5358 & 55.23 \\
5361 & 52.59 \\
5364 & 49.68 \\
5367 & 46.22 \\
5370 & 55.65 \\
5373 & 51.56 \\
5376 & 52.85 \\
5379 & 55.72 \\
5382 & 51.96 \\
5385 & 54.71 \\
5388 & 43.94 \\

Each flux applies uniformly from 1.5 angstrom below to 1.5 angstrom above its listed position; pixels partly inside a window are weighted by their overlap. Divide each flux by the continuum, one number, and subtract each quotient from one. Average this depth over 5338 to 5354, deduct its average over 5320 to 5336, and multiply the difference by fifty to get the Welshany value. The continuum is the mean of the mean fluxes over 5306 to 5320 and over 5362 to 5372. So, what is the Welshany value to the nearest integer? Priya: -7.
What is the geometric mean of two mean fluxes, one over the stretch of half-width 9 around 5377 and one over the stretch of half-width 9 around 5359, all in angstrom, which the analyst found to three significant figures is 51.5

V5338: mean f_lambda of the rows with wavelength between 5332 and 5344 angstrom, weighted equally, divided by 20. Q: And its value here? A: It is 2.8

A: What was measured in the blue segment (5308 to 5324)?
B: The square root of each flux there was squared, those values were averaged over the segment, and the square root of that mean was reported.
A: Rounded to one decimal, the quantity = 6.9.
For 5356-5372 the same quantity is 7.2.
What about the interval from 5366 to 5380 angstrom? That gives 7.2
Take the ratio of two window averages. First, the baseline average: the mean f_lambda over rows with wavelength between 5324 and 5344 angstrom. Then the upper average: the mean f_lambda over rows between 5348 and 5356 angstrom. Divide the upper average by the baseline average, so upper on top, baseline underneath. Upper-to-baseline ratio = 0.92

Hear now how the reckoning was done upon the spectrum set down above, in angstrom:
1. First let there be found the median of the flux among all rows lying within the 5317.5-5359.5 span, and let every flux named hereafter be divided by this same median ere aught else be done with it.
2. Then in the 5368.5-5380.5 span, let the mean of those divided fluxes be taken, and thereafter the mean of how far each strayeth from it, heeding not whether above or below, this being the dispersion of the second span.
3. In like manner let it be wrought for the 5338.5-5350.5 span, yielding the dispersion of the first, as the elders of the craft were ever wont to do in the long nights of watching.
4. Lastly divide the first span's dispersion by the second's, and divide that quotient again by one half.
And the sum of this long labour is 5.9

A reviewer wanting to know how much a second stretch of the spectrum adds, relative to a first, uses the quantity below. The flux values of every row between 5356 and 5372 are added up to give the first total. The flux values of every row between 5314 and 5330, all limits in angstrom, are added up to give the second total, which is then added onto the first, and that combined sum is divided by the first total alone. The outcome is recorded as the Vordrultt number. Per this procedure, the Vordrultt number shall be 1.81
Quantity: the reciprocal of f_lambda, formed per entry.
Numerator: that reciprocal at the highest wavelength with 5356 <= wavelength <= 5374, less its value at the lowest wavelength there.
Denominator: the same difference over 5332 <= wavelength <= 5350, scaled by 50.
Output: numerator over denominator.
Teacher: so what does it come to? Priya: 0.048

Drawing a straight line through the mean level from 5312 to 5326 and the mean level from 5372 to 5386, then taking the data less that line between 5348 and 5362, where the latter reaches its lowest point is 5355 angstrom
